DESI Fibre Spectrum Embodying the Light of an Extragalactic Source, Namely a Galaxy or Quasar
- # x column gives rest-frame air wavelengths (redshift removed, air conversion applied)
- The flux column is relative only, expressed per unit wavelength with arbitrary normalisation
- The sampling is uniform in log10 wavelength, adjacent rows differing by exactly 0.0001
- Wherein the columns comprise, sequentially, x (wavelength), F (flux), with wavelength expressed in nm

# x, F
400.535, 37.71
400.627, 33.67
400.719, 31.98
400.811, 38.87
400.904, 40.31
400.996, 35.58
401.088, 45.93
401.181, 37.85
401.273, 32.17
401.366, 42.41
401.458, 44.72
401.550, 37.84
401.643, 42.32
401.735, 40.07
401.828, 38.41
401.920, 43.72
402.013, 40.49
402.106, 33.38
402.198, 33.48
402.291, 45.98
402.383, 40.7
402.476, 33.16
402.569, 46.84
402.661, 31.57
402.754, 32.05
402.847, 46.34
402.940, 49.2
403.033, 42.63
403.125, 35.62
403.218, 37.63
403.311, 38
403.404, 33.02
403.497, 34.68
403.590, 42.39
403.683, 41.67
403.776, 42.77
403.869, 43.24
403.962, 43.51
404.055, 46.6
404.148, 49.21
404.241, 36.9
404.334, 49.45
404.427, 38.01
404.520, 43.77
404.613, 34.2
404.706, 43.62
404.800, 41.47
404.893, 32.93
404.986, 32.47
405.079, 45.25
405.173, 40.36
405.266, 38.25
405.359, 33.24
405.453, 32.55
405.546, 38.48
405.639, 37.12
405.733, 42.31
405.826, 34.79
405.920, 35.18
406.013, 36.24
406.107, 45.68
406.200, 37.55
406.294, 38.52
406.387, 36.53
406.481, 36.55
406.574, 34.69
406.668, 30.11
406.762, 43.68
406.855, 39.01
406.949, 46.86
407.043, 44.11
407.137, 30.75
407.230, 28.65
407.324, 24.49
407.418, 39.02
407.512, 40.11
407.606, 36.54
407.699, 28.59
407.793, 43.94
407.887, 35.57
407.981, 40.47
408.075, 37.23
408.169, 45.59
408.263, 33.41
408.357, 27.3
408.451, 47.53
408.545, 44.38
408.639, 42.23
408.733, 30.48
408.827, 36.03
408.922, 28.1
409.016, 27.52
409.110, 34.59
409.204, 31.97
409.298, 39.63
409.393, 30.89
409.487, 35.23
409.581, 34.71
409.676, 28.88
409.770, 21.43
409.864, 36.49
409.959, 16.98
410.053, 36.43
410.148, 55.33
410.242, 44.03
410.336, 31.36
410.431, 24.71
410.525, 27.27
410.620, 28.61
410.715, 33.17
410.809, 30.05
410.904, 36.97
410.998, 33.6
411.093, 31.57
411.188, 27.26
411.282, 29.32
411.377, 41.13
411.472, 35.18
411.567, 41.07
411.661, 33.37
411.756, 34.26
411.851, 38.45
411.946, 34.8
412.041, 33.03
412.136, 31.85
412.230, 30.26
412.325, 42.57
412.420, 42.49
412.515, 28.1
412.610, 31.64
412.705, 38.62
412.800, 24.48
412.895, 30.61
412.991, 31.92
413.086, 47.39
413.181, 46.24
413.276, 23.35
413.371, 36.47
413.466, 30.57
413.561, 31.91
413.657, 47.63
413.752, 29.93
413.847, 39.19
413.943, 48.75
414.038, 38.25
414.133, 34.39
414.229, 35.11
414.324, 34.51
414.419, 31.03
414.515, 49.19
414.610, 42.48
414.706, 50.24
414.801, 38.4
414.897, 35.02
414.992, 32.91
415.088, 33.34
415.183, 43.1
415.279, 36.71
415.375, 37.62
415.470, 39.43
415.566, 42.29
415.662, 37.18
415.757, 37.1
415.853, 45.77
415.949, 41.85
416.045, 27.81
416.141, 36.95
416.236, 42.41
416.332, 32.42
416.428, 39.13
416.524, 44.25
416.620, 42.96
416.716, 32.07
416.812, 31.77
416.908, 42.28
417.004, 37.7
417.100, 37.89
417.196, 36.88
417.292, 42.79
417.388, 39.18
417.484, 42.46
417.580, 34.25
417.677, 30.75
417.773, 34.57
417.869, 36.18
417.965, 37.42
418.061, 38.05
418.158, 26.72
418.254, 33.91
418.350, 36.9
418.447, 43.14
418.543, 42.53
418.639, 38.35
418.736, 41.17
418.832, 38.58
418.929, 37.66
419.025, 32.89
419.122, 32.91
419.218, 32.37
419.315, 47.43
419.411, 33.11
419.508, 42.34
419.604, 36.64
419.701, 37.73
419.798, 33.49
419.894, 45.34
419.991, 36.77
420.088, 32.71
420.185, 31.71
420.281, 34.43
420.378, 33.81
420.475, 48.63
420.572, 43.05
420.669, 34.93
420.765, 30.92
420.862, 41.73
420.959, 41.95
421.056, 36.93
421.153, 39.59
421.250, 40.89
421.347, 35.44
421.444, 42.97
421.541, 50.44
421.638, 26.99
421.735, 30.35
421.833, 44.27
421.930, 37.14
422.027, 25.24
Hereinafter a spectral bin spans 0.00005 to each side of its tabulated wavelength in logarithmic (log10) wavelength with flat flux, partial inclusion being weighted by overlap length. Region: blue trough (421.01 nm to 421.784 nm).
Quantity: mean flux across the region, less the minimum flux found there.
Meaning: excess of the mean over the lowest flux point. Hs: 11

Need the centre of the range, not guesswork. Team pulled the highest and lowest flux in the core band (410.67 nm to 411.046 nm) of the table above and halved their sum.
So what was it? 33.5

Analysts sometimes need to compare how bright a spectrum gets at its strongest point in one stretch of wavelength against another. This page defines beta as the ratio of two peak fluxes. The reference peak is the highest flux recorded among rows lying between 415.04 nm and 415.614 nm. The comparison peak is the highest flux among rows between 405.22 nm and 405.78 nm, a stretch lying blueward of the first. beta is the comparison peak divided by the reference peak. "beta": 0.98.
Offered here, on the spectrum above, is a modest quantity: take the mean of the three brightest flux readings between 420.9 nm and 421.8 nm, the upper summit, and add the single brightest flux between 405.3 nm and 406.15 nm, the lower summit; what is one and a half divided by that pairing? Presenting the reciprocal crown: 0.0165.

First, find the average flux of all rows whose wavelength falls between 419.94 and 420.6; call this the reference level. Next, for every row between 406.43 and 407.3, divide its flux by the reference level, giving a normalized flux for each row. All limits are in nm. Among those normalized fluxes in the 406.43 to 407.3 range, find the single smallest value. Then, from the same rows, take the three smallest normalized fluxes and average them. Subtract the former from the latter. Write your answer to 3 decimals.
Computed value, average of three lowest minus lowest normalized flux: 0.032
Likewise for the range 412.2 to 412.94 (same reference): 0.084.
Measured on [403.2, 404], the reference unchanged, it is 0.056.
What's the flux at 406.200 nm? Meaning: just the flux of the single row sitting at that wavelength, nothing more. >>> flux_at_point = 37.55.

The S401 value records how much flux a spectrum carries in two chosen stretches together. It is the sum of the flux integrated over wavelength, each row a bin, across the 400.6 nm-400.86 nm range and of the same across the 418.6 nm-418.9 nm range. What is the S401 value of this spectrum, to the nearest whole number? 21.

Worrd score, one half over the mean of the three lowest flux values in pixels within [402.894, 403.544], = 0.0145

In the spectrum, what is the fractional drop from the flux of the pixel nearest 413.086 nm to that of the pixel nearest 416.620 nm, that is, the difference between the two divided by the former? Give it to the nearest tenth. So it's 0.1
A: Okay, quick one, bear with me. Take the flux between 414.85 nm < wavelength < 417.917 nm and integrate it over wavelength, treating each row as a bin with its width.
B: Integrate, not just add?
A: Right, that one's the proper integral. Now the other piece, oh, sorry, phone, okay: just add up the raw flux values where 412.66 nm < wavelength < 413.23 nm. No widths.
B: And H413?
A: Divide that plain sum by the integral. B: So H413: 1.9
